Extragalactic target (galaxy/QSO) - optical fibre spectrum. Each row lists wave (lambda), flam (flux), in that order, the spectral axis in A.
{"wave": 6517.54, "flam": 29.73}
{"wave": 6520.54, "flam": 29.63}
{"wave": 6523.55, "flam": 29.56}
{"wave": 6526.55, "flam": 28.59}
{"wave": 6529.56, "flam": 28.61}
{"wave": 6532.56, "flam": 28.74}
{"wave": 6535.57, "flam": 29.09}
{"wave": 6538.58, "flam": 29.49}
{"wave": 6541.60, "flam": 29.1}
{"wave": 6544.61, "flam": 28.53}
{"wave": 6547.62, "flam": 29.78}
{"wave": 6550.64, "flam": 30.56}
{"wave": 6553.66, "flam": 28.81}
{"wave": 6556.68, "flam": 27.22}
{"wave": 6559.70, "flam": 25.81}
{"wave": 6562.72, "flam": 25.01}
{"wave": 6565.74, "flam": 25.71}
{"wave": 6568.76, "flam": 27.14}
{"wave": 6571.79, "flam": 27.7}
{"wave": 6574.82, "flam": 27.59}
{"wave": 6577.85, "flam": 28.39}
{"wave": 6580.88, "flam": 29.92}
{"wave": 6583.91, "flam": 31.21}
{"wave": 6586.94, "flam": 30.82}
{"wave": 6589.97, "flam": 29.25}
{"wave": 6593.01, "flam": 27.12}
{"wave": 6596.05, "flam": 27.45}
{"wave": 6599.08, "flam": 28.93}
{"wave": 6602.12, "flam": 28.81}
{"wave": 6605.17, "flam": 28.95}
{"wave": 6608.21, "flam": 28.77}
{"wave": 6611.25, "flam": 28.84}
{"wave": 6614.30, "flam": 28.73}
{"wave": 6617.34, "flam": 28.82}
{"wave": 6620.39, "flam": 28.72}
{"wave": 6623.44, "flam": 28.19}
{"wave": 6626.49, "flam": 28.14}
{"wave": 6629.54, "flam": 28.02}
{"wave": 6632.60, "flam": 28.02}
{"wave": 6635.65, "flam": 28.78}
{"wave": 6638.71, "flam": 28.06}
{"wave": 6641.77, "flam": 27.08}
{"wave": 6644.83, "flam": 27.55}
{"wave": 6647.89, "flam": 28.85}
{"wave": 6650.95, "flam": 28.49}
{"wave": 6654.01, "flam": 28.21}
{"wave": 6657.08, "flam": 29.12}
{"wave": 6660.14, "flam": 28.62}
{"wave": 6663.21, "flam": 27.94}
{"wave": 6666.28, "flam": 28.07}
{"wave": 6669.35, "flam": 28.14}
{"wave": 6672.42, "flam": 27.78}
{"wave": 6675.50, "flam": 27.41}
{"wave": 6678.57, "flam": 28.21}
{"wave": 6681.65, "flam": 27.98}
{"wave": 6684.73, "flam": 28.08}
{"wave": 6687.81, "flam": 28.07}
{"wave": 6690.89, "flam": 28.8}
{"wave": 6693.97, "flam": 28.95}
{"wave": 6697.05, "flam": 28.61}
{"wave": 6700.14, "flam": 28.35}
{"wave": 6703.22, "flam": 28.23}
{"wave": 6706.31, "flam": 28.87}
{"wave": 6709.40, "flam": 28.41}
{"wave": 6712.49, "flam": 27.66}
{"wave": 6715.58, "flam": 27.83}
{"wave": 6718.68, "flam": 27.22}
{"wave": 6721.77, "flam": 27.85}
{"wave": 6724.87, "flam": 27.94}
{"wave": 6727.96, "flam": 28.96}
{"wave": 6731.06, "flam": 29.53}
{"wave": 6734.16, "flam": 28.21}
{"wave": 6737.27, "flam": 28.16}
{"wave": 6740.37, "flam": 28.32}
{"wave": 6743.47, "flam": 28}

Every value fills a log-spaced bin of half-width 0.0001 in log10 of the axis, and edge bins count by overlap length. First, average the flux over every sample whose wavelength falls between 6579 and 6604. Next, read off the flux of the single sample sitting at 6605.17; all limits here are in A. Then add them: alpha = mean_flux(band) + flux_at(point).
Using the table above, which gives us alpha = 58.1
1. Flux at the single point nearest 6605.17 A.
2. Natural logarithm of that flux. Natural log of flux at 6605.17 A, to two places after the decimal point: 3.37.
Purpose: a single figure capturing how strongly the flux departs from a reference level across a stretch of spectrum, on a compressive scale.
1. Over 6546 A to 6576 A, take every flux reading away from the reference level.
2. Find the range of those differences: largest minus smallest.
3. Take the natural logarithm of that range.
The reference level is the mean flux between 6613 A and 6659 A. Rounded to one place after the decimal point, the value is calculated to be 1.7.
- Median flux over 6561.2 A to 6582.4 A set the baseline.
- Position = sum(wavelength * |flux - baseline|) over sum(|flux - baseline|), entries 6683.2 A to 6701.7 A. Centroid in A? 6693.3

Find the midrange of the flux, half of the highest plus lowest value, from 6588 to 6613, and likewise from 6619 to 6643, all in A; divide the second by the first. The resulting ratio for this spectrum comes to 0.99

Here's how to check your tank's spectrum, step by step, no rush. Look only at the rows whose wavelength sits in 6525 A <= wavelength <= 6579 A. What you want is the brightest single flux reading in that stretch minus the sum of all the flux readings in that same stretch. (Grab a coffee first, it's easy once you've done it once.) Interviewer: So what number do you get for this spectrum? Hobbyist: -475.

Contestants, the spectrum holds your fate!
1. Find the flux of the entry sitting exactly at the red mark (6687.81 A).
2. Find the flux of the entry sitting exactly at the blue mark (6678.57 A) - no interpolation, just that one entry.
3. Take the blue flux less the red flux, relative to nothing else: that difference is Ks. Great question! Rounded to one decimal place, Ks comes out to 0.1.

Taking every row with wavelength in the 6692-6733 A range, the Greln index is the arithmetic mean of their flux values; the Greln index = 28.3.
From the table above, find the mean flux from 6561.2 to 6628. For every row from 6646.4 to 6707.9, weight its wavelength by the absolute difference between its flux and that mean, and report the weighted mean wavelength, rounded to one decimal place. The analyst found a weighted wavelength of 6675.9 A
